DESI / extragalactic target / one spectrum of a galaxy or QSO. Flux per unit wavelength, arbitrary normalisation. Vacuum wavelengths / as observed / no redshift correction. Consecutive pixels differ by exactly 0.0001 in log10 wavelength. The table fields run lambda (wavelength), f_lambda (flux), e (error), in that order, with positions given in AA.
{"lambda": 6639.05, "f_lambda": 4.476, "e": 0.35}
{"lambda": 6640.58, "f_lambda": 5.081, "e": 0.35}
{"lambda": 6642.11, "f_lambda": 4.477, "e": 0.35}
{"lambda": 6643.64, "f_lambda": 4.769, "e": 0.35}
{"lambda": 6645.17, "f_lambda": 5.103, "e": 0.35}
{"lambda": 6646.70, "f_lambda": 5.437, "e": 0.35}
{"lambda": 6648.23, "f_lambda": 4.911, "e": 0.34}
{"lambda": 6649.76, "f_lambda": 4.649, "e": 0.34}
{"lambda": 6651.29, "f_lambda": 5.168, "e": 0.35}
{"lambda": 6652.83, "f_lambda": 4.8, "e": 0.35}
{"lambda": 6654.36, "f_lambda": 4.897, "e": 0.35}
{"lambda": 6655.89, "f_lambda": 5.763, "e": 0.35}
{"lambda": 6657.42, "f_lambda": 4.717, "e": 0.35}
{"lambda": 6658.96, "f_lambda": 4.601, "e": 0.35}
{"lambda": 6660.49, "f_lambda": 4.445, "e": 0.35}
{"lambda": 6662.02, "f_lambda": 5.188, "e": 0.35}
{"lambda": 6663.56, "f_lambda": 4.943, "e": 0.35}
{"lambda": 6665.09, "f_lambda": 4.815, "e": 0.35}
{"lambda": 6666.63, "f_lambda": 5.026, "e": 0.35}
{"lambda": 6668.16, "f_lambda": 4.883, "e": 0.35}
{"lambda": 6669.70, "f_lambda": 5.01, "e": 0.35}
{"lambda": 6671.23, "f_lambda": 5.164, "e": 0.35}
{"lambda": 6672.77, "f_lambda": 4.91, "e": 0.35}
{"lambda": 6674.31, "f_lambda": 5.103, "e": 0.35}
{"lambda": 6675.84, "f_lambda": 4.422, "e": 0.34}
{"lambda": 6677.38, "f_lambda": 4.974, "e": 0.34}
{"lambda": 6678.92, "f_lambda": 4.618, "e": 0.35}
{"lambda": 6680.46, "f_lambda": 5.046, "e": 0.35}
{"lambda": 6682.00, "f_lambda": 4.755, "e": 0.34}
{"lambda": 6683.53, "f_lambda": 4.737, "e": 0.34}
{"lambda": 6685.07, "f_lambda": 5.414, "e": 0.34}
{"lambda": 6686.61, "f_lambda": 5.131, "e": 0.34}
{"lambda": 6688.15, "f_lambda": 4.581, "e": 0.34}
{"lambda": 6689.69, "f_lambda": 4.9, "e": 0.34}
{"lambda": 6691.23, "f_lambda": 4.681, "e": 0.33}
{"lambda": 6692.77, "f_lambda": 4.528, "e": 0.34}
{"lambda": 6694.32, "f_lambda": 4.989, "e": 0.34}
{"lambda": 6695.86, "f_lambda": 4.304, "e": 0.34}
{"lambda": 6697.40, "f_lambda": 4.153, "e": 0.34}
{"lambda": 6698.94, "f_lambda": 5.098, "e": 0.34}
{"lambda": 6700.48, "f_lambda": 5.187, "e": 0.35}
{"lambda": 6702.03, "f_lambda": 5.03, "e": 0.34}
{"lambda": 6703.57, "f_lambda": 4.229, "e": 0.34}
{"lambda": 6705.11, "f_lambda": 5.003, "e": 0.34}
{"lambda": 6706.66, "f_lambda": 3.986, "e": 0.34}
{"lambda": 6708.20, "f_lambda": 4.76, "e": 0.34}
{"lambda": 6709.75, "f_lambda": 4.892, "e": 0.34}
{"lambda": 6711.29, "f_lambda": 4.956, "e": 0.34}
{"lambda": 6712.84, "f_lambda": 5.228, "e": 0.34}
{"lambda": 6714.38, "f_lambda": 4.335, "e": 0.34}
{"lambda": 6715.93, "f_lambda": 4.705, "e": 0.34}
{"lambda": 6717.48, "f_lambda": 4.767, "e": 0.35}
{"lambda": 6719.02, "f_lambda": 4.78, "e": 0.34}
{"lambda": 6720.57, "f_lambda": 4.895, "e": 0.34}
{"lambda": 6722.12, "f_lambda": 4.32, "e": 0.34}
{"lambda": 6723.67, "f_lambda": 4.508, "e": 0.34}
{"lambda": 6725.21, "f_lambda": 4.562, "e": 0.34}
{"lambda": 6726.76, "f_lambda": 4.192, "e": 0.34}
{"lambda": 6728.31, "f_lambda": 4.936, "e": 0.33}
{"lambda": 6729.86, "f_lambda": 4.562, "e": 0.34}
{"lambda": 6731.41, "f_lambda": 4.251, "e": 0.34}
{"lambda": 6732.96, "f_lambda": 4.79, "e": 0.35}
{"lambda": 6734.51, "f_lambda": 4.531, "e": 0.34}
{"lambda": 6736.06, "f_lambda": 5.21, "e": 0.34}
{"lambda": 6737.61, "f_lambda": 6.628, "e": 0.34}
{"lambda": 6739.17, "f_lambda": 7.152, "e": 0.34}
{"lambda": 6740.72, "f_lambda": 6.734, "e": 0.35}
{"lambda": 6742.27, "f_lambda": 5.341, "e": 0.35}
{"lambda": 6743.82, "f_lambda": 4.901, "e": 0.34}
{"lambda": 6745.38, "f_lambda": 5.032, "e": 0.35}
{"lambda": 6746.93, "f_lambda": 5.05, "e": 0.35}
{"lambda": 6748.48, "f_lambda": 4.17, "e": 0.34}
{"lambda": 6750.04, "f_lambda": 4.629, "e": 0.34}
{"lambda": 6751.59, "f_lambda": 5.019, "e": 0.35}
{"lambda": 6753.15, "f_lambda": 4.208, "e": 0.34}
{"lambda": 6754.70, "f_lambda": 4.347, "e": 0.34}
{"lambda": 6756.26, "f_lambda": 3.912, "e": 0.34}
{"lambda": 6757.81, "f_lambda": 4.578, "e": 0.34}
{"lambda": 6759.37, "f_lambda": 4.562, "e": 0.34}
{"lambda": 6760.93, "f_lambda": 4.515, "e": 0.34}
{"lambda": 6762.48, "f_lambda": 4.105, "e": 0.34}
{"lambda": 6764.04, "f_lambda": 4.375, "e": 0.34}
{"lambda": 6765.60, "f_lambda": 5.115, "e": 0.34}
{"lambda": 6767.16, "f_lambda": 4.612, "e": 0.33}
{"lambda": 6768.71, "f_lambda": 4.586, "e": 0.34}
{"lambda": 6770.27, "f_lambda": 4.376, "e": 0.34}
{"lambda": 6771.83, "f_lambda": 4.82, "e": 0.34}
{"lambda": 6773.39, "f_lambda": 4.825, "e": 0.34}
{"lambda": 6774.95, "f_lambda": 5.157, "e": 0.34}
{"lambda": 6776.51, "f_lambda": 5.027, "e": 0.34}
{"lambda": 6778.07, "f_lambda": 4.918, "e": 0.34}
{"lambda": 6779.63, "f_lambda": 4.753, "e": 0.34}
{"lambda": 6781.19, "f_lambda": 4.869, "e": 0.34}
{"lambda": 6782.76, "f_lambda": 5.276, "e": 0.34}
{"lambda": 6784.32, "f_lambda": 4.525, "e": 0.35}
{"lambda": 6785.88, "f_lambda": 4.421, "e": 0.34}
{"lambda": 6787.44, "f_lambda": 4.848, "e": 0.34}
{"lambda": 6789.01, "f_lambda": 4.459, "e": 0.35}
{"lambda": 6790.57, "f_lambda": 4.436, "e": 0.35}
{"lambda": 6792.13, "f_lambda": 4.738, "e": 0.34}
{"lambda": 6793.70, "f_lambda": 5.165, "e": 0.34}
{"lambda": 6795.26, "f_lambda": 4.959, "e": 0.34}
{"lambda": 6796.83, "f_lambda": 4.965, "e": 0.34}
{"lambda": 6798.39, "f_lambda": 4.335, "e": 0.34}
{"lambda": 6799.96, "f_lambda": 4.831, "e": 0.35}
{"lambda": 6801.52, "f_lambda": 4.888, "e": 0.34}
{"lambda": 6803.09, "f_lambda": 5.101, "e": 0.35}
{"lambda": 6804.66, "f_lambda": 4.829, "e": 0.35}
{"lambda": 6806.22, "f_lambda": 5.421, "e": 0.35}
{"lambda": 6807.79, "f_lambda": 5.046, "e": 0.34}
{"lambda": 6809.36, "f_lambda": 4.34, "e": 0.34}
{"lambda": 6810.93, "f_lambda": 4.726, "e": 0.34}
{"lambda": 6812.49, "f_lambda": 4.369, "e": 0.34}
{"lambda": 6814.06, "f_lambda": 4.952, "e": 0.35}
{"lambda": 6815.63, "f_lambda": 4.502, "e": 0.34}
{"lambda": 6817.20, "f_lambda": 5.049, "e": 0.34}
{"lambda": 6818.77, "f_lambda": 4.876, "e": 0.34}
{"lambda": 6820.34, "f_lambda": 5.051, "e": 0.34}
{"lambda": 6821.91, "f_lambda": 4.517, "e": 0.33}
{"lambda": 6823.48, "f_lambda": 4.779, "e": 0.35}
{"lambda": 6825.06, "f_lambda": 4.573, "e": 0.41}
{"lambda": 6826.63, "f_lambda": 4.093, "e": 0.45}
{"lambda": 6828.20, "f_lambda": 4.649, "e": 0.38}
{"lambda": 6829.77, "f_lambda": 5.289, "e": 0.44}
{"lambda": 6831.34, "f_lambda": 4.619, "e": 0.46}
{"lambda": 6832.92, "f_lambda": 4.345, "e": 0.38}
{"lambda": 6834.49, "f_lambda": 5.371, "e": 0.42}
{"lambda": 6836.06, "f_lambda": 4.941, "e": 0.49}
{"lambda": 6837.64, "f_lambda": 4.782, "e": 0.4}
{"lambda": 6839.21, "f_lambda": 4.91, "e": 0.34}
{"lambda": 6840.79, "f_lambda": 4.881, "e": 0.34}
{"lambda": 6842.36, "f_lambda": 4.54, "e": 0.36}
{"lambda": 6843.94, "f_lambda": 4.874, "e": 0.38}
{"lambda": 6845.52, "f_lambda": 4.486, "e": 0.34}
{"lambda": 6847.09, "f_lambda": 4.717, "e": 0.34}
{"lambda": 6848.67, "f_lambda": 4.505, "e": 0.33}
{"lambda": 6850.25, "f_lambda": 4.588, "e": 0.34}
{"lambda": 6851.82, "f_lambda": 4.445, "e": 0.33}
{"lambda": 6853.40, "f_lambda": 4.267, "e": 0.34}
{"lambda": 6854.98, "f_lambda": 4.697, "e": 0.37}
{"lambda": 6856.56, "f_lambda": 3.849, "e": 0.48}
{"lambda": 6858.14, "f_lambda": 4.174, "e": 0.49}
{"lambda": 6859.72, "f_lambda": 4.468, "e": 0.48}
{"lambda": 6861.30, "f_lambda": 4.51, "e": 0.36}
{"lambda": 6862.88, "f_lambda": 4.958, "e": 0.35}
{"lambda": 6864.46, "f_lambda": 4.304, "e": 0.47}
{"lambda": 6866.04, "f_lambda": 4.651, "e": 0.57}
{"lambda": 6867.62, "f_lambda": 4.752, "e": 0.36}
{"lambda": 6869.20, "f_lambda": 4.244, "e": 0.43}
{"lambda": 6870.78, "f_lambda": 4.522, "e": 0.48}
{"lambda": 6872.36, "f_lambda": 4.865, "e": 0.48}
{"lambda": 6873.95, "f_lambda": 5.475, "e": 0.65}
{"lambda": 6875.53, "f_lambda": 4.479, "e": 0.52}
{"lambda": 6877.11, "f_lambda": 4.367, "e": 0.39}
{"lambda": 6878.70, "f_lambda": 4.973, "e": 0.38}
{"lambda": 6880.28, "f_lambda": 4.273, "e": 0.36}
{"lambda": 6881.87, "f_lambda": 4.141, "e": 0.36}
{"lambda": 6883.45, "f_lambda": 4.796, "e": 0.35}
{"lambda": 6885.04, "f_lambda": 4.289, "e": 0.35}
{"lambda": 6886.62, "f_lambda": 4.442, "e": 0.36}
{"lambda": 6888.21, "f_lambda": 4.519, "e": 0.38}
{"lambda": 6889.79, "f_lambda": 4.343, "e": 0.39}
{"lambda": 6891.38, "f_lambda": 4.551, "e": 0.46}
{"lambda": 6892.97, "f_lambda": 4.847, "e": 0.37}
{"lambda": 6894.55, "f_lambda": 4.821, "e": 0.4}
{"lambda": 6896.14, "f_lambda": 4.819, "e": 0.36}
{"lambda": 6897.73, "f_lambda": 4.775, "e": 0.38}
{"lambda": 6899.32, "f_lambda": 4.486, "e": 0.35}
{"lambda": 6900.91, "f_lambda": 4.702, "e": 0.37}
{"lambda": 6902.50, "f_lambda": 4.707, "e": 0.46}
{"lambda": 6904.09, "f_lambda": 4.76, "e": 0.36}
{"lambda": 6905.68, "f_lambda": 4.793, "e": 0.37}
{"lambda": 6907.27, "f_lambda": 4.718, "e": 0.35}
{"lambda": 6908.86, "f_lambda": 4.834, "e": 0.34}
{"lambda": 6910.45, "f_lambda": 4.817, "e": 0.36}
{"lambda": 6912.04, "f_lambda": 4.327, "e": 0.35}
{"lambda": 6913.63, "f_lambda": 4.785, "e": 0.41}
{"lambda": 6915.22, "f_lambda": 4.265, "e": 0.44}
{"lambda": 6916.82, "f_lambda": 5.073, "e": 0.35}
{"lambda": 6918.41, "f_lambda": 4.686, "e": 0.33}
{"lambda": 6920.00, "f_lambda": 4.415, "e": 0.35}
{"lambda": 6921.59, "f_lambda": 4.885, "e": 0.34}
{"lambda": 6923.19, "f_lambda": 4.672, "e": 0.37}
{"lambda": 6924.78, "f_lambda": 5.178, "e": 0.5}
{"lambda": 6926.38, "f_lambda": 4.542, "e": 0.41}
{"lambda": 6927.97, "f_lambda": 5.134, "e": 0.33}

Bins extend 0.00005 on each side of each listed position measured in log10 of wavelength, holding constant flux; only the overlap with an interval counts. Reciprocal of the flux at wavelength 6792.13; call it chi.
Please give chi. 0.21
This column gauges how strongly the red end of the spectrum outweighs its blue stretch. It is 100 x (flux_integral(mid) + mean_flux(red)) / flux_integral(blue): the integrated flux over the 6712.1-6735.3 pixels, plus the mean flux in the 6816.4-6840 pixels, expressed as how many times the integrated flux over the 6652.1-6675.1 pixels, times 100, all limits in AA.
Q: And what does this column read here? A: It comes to 98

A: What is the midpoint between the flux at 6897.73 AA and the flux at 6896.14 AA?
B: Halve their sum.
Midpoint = 4.80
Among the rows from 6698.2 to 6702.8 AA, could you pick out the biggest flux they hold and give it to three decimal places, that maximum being 5.187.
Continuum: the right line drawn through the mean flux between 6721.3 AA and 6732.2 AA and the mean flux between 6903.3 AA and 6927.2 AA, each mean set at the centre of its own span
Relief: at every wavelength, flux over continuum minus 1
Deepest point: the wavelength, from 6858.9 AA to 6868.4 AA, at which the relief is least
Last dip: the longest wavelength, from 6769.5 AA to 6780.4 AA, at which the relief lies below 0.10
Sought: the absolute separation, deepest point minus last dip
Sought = 84.8 AA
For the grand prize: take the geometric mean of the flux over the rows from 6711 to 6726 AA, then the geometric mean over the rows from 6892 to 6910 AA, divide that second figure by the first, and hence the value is 1.01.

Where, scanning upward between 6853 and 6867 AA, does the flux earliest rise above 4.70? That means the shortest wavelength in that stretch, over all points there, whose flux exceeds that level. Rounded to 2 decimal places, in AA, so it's 6862.88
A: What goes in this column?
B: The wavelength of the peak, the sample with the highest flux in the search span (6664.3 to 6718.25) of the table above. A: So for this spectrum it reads 6685.07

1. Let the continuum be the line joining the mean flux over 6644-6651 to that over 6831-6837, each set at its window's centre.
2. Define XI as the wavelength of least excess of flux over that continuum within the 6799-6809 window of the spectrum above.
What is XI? 6799.96 AA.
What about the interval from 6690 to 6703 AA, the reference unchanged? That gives 6697.40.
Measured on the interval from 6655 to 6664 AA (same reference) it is 6660.49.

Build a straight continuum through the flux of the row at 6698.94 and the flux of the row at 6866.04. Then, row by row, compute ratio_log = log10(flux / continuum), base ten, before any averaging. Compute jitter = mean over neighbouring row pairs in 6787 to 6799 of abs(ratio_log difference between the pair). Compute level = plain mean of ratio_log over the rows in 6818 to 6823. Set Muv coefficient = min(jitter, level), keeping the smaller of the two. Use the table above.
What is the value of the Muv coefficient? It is 0.003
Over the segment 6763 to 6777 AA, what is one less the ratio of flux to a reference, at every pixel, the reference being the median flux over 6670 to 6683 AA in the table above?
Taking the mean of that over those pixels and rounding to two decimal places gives 0.04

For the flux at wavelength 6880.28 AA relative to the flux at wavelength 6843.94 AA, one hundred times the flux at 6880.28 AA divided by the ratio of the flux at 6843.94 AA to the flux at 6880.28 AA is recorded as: 375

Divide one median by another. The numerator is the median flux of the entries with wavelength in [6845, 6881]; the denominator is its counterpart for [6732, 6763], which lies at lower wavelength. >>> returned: 0.957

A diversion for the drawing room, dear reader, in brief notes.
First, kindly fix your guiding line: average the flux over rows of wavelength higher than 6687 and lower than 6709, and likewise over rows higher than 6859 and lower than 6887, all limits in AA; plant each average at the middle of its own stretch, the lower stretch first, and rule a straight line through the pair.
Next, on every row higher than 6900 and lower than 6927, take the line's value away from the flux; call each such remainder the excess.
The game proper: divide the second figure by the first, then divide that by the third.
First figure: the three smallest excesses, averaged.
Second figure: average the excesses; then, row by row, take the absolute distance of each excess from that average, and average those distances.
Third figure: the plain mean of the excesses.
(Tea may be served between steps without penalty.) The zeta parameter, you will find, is -4.8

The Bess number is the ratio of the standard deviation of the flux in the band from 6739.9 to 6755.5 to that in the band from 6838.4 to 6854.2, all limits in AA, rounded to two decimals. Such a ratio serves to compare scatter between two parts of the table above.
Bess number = 3.45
